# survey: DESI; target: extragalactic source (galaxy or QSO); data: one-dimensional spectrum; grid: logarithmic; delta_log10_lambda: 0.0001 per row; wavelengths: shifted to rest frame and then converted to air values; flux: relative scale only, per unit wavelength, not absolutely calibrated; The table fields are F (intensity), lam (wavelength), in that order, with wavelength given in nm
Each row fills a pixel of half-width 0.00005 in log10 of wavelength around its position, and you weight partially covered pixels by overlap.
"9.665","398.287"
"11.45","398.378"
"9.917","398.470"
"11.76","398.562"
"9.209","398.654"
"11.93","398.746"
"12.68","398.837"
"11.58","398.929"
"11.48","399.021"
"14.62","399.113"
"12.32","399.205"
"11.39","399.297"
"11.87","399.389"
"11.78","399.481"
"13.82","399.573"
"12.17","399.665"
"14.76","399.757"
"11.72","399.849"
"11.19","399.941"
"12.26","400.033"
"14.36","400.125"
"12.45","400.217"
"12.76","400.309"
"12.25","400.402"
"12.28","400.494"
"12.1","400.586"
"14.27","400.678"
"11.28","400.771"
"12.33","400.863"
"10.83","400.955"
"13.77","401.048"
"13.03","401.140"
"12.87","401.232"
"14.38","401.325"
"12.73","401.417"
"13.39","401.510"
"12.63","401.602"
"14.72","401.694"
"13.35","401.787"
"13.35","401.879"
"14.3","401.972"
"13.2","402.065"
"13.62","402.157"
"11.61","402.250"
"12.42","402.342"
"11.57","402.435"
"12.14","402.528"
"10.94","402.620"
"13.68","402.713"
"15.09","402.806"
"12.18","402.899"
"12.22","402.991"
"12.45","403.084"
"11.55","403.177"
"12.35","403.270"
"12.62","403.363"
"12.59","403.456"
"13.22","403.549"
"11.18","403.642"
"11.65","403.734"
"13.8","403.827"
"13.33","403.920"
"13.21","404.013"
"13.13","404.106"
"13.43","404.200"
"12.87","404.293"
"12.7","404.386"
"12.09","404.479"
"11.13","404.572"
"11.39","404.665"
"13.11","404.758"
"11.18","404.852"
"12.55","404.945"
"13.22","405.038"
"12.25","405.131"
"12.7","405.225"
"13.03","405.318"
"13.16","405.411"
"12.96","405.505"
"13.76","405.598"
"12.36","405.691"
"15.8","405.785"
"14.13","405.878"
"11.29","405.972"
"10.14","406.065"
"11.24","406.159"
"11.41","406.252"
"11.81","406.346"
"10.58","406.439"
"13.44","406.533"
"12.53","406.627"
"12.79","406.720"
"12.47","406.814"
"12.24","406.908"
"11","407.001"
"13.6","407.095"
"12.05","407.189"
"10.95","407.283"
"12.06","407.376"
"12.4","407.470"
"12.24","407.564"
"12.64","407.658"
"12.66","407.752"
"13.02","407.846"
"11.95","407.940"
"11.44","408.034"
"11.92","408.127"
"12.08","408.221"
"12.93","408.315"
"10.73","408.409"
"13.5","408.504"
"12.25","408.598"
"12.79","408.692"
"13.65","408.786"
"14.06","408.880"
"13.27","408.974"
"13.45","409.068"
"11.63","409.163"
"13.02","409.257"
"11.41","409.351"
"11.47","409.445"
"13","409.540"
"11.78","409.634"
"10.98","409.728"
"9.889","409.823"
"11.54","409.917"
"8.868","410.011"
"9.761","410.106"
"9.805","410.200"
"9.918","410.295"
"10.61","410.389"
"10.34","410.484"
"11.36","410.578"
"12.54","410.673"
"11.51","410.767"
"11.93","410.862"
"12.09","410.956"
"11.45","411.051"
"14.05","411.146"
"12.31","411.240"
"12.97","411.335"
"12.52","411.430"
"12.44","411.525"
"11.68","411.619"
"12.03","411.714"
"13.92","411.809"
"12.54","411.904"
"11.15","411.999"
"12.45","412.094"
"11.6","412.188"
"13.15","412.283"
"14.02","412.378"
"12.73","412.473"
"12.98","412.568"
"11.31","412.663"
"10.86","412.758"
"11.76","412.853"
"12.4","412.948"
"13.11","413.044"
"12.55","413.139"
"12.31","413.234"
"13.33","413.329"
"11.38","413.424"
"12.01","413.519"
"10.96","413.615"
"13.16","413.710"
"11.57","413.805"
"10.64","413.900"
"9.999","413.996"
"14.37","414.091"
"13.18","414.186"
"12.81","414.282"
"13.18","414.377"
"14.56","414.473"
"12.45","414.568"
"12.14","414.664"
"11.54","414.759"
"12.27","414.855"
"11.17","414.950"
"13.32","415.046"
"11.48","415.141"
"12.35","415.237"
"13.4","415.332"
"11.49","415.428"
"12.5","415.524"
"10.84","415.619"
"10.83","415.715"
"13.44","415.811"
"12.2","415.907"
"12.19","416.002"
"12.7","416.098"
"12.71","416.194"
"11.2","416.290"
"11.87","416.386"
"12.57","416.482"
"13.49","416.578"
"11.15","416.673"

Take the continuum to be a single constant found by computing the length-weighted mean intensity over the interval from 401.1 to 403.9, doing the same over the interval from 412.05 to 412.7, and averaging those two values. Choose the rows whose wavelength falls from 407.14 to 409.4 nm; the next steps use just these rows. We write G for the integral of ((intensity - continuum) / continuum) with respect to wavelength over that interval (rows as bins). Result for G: -0.056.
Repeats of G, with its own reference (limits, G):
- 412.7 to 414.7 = -0.066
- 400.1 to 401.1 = -0.013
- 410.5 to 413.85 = -0.123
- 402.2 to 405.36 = -0.062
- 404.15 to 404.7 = -0.019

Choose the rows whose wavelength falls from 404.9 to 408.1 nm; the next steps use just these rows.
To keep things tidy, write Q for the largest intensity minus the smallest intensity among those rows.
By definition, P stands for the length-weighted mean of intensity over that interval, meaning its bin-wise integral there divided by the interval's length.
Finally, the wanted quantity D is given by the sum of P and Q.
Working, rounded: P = 12.4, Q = 5.7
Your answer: 18.1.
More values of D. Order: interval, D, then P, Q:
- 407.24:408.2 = 14.2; 12.1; 2.1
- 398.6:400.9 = 17.9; 12.4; 5.6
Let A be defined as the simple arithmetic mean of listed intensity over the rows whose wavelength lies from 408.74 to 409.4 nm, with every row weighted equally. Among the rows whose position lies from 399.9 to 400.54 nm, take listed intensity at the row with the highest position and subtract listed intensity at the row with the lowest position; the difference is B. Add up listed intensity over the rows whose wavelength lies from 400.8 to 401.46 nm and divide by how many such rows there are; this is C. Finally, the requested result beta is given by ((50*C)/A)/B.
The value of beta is 46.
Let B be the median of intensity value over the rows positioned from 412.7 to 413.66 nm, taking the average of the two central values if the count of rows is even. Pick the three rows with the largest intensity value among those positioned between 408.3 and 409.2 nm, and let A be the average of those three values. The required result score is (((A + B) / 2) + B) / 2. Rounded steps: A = 13.7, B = 12.2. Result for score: 12.6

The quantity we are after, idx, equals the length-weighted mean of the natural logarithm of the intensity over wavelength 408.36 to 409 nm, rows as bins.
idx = 2.55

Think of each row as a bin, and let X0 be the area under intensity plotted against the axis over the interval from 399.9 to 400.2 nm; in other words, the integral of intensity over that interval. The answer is 3.8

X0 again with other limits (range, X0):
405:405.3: 3.8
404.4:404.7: 3.5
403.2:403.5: 3.7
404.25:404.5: 3.2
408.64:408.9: 3.5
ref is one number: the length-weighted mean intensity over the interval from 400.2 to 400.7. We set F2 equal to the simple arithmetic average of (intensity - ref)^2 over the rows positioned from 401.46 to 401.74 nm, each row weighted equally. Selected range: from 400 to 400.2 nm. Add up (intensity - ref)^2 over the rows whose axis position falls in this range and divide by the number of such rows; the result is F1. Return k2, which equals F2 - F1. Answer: 0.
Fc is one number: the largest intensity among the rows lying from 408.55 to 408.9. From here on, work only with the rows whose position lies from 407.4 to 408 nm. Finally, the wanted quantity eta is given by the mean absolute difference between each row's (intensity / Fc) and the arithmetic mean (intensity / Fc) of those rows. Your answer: 0.021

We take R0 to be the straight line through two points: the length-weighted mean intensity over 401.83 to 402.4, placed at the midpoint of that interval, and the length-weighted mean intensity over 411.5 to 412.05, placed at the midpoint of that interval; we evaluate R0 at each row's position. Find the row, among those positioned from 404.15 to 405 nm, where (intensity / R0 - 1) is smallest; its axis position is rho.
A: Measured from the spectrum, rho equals 404.572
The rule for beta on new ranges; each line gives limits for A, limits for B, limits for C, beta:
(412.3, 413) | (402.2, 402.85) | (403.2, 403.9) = 15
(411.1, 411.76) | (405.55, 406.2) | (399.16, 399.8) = -20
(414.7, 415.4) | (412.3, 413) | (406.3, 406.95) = -31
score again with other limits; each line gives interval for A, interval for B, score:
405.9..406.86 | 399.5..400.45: 12.5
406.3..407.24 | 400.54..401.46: 12.9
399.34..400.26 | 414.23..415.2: 12.8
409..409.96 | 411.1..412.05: 12.6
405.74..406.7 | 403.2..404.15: 13.3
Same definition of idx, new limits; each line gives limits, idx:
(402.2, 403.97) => 2.52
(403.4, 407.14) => 2.52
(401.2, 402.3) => 2.59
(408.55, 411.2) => 2.46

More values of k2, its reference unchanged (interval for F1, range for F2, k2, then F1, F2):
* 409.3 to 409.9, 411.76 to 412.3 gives -1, 2.3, 0.9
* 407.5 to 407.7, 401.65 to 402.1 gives 2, 0.1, 1.7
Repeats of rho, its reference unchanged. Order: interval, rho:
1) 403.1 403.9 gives 403.642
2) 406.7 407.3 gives 407.283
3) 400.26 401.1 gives 400.955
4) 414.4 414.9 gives 414.759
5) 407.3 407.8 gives 407.376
